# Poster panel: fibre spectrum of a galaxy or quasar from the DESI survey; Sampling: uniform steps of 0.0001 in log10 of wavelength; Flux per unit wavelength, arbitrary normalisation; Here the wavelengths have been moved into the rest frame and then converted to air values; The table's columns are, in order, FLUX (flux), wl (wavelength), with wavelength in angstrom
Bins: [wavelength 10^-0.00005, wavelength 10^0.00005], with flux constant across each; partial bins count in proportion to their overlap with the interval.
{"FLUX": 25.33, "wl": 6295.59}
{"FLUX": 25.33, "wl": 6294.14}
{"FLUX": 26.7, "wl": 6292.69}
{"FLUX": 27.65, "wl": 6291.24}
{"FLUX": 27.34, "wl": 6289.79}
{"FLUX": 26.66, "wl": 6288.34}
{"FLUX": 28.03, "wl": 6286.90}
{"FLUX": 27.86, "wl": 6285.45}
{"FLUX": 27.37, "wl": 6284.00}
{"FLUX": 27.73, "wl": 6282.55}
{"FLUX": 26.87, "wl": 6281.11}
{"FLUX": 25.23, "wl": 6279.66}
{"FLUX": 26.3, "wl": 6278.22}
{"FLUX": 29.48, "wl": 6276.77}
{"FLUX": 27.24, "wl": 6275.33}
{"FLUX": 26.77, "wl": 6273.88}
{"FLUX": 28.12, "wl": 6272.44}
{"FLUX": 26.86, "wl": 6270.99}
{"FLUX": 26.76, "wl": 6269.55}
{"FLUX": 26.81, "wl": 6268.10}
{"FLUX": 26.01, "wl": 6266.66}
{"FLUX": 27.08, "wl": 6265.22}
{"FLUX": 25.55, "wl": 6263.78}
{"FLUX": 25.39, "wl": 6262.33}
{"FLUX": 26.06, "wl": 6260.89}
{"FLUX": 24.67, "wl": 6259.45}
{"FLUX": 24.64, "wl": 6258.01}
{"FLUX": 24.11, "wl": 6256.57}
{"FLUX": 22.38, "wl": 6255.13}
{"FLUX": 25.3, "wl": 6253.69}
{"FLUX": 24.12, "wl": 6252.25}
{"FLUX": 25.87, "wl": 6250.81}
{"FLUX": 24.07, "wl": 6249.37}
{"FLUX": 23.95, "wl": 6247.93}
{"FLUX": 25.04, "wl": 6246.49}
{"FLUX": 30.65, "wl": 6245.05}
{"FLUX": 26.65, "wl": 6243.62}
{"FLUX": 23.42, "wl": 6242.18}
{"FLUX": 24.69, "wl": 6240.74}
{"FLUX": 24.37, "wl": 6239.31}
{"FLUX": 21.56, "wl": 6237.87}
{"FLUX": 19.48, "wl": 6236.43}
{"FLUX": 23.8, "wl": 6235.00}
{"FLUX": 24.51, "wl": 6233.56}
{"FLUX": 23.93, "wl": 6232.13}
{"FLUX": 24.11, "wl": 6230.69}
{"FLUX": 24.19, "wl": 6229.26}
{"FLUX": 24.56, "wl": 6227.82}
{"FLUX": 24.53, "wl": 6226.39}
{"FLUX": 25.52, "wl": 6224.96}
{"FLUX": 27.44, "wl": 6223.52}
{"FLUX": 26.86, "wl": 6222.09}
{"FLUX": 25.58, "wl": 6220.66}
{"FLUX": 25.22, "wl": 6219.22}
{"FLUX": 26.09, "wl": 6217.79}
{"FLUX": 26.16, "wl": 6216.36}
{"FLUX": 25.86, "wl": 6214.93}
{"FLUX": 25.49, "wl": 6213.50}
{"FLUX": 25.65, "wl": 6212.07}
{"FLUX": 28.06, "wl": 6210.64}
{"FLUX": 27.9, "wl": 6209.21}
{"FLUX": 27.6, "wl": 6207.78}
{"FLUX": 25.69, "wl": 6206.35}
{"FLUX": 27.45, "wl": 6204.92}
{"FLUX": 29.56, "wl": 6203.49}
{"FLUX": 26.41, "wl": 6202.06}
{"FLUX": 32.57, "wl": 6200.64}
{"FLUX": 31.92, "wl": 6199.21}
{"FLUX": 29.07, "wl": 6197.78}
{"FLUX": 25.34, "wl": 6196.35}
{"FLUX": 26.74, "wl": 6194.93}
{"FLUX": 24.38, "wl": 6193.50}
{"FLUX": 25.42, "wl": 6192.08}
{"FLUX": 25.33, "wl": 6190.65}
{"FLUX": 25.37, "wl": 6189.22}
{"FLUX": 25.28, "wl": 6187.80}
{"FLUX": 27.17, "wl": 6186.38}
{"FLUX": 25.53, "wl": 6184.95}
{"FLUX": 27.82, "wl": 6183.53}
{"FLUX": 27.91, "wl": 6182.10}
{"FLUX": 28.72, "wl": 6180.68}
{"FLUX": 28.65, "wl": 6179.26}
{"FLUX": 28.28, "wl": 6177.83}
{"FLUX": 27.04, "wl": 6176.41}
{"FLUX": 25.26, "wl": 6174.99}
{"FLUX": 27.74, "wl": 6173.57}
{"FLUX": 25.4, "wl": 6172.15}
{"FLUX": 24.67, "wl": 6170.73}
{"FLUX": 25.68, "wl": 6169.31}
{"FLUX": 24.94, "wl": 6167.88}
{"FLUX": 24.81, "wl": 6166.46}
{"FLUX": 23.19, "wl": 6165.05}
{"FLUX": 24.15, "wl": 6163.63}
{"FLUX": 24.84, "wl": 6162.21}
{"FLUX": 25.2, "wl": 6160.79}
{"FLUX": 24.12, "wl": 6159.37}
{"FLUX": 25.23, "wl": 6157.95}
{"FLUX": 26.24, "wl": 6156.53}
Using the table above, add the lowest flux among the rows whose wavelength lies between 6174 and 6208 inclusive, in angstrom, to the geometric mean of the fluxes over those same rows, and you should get 51.6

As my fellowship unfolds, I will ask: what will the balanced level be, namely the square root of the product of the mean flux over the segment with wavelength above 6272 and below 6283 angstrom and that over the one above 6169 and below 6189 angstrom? 27.0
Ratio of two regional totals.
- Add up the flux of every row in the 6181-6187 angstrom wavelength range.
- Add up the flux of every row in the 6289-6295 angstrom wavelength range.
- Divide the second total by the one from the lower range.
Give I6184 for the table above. 0.99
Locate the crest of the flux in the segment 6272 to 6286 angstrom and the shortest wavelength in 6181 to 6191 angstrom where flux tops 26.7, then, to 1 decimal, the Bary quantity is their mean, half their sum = 6229.4 angstrom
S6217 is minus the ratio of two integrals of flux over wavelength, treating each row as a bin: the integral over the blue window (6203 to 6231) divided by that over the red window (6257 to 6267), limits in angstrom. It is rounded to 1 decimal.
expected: -2.9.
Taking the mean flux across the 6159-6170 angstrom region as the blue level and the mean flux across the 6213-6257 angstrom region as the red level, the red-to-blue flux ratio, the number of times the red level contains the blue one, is 1.008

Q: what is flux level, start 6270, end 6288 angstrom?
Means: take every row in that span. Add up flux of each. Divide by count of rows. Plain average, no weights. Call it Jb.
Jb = 27.3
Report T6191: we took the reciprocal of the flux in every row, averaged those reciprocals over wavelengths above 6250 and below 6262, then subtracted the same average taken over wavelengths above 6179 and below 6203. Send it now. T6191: 0.004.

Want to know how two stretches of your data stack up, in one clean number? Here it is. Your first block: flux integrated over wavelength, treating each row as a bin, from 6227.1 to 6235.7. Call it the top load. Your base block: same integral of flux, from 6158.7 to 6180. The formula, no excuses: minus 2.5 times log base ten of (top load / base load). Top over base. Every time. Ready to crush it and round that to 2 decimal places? 1.05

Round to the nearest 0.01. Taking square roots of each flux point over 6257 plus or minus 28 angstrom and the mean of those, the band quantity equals 5.04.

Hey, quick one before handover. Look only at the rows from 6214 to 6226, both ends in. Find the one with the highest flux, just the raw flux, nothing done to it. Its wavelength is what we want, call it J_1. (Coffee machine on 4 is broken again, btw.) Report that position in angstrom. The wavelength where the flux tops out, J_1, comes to 6223.52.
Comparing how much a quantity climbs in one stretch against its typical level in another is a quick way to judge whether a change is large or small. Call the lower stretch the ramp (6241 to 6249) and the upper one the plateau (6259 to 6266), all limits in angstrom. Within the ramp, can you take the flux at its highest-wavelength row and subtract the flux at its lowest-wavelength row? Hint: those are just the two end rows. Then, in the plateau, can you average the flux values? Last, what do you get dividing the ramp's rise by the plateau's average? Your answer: 0.021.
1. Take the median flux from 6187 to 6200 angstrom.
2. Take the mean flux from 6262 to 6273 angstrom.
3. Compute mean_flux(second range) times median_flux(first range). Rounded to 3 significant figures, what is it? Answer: 674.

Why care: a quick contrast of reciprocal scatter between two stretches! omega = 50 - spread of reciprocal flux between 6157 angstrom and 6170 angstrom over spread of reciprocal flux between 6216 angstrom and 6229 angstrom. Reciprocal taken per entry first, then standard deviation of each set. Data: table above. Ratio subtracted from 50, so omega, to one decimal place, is 49.1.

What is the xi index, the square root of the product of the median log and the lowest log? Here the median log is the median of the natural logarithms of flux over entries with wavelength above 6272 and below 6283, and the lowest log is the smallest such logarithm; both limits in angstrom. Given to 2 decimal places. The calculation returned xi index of 3.26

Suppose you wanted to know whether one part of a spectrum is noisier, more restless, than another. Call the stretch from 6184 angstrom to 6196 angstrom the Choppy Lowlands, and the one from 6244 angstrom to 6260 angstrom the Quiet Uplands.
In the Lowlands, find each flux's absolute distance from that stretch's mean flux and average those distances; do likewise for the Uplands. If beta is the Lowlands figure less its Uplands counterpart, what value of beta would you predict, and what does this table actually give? -0.6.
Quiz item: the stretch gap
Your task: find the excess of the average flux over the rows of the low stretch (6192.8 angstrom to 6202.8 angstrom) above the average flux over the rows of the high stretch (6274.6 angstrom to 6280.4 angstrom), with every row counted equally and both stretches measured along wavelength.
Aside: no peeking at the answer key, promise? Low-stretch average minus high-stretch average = 1.0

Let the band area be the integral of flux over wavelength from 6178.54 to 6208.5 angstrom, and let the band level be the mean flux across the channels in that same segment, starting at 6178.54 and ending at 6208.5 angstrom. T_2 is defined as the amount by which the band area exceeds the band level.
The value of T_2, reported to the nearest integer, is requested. 791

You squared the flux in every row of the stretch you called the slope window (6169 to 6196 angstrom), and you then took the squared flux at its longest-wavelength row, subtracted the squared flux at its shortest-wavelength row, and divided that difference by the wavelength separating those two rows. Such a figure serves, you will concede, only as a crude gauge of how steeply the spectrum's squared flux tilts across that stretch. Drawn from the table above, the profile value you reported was 2.2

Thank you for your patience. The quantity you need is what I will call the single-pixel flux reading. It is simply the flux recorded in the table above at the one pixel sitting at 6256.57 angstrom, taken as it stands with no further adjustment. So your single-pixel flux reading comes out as 24.11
